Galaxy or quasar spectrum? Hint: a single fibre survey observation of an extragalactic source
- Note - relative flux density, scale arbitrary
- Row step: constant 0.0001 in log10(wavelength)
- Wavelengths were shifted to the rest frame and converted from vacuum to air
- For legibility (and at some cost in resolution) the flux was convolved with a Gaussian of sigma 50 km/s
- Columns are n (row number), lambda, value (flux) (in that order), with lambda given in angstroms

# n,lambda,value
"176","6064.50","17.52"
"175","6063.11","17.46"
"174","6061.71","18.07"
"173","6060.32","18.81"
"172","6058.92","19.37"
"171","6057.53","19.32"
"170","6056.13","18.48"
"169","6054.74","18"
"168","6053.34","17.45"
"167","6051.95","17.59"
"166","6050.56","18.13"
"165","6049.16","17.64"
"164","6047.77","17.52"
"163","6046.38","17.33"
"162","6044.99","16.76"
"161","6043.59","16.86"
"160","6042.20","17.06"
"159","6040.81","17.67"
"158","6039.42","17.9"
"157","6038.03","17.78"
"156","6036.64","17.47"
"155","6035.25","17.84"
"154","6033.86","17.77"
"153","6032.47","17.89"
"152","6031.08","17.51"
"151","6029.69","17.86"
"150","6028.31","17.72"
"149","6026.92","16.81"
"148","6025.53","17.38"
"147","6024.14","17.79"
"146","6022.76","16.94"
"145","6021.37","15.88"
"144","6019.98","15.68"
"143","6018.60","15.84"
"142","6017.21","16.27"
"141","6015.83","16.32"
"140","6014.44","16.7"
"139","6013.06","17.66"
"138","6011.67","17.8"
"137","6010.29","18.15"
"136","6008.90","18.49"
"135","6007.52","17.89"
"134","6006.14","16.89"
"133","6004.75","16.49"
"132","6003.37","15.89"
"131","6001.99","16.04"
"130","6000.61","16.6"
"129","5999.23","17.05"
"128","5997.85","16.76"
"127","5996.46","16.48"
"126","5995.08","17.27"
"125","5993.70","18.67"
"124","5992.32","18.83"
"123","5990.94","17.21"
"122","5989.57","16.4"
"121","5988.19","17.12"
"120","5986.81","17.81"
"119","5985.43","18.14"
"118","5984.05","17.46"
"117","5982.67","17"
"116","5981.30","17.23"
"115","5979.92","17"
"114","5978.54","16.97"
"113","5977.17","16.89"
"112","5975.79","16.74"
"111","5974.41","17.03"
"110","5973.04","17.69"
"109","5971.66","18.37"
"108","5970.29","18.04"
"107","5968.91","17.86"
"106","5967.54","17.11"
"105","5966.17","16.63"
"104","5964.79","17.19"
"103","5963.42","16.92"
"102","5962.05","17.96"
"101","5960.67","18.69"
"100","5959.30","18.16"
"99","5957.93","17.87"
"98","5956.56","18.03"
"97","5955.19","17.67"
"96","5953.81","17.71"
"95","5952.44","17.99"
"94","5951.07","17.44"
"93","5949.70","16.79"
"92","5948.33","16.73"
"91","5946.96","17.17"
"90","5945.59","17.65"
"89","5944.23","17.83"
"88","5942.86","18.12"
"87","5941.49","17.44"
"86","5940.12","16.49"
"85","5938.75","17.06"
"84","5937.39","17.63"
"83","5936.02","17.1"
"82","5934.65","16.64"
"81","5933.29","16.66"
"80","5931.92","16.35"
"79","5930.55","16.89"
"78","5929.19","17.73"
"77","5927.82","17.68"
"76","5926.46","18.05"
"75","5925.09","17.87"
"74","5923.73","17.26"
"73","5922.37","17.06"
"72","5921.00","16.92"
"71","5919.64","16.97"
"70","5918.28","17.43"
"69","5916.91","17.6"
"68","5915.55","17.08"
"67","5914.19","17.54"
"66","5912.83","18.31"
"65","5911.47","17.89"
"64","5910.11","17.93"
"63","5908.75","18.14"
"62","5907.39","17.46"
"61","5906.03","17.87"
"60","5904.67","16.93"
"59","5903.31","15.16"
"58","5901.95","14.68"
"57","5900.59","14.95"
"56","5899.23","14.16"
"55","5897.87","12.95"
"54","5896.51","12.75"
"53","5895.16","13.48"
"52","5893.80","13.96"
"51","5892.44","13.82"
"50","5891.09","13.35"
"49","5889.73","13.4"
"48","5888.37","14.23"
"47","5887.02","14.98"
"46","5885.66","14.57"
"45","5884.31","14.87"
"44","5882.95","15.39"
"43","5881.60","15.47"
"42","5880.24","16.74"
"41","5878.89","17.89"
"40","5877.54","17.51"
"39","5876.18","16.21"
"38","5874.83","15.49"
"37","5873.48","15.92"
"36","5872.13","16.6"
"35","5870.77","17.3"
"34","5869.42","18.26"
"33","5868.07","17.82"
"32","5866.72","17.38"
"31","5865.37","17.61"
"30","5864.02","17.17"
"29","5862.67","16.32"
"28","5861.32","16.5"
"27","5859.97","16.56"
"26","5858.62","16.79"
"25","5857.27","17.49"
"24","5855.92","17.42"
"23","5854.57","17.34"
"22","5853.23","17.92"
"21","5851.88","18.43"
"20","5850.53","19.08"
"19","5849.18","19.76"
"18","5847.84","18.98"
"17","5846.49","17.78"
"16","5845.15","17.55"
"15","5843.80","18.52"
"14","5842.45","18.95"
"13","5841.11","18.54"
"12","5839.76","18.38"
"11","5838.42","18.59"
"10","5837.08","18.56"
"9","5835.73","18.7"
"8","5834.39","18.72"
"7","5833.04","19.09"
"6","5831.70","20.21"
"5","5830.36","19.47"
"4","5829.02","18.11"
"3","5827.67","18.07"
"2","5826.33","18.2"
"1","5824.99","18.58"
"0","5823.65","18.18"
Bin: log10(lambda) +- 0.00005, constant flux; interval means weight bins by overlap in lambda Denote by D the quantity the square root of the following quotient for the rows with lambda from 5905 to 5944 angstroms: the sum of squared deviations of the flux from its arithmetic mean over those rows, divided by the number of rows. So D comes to 0.5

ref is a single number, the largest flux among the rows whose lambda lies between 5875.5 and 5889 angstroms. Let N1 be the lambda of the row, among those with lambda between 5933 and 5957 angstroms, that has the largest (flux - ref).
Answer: 5942.86 angstroms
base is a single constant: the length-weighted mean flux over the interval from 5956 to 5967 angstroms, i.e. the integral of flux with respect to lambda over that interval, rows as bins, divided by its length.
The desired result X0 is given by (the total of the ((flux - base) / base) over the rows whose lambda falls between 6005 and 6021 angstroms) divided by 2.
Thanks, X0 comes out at -0.19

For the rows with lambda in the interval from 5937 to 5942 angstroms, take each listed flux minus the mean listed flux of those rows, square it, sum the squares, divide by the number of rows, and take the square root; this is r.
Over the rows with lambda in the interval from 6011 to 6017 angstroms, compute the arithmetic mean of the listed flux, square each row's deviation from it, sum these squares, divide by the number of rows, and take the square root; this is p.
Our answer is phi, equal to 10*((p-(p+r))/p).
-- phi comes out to -7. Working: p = 0.627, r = 0.4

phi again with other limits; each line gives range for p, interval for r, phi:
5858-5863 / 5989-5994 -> -60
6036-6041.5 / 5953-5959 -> -9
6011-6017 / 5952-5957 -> -3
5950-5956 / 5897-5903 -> -39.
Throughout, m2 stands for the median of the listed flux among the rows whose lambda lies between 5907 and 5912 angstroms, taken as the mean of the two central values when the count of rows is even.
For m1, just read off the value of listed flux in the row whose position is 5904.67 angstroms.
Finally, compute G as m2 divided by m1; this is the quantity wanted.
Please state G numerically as 1.06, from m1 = 16.93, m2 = 17.9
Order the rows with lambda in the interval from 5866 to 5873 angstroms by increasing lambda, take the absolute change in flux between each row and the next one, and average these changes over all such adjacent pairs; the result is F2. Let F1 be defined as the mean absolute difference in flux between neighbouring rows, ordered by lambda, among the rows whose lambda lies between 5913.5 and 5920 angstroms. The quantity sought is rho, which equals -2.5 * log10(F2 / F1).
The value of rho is -0.5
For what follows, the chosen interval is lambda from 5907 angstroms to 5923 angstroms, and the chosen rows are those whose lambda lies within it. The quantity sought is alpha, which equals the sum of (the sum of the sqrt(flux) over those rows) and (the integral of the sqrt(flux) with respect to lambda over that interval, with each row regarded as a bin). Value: 117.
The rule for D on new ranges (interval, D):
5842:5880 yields 1.0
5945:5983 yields 0.6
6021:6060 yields 0.7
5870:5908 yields 1.5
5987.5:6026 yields 0.9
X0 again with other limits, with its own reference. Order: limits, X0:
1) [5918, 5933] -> -0.12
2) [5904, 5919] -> -0.01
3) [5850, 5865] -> -0.10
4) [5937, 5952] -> -0.11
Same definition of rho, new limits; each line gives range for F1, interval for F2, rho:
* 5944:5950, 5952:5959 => 0.4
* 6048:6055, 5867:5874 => -0.5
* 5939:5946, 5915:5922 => 0.6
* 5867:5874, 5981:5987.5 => 0.5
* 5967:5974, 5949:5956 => 0.3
